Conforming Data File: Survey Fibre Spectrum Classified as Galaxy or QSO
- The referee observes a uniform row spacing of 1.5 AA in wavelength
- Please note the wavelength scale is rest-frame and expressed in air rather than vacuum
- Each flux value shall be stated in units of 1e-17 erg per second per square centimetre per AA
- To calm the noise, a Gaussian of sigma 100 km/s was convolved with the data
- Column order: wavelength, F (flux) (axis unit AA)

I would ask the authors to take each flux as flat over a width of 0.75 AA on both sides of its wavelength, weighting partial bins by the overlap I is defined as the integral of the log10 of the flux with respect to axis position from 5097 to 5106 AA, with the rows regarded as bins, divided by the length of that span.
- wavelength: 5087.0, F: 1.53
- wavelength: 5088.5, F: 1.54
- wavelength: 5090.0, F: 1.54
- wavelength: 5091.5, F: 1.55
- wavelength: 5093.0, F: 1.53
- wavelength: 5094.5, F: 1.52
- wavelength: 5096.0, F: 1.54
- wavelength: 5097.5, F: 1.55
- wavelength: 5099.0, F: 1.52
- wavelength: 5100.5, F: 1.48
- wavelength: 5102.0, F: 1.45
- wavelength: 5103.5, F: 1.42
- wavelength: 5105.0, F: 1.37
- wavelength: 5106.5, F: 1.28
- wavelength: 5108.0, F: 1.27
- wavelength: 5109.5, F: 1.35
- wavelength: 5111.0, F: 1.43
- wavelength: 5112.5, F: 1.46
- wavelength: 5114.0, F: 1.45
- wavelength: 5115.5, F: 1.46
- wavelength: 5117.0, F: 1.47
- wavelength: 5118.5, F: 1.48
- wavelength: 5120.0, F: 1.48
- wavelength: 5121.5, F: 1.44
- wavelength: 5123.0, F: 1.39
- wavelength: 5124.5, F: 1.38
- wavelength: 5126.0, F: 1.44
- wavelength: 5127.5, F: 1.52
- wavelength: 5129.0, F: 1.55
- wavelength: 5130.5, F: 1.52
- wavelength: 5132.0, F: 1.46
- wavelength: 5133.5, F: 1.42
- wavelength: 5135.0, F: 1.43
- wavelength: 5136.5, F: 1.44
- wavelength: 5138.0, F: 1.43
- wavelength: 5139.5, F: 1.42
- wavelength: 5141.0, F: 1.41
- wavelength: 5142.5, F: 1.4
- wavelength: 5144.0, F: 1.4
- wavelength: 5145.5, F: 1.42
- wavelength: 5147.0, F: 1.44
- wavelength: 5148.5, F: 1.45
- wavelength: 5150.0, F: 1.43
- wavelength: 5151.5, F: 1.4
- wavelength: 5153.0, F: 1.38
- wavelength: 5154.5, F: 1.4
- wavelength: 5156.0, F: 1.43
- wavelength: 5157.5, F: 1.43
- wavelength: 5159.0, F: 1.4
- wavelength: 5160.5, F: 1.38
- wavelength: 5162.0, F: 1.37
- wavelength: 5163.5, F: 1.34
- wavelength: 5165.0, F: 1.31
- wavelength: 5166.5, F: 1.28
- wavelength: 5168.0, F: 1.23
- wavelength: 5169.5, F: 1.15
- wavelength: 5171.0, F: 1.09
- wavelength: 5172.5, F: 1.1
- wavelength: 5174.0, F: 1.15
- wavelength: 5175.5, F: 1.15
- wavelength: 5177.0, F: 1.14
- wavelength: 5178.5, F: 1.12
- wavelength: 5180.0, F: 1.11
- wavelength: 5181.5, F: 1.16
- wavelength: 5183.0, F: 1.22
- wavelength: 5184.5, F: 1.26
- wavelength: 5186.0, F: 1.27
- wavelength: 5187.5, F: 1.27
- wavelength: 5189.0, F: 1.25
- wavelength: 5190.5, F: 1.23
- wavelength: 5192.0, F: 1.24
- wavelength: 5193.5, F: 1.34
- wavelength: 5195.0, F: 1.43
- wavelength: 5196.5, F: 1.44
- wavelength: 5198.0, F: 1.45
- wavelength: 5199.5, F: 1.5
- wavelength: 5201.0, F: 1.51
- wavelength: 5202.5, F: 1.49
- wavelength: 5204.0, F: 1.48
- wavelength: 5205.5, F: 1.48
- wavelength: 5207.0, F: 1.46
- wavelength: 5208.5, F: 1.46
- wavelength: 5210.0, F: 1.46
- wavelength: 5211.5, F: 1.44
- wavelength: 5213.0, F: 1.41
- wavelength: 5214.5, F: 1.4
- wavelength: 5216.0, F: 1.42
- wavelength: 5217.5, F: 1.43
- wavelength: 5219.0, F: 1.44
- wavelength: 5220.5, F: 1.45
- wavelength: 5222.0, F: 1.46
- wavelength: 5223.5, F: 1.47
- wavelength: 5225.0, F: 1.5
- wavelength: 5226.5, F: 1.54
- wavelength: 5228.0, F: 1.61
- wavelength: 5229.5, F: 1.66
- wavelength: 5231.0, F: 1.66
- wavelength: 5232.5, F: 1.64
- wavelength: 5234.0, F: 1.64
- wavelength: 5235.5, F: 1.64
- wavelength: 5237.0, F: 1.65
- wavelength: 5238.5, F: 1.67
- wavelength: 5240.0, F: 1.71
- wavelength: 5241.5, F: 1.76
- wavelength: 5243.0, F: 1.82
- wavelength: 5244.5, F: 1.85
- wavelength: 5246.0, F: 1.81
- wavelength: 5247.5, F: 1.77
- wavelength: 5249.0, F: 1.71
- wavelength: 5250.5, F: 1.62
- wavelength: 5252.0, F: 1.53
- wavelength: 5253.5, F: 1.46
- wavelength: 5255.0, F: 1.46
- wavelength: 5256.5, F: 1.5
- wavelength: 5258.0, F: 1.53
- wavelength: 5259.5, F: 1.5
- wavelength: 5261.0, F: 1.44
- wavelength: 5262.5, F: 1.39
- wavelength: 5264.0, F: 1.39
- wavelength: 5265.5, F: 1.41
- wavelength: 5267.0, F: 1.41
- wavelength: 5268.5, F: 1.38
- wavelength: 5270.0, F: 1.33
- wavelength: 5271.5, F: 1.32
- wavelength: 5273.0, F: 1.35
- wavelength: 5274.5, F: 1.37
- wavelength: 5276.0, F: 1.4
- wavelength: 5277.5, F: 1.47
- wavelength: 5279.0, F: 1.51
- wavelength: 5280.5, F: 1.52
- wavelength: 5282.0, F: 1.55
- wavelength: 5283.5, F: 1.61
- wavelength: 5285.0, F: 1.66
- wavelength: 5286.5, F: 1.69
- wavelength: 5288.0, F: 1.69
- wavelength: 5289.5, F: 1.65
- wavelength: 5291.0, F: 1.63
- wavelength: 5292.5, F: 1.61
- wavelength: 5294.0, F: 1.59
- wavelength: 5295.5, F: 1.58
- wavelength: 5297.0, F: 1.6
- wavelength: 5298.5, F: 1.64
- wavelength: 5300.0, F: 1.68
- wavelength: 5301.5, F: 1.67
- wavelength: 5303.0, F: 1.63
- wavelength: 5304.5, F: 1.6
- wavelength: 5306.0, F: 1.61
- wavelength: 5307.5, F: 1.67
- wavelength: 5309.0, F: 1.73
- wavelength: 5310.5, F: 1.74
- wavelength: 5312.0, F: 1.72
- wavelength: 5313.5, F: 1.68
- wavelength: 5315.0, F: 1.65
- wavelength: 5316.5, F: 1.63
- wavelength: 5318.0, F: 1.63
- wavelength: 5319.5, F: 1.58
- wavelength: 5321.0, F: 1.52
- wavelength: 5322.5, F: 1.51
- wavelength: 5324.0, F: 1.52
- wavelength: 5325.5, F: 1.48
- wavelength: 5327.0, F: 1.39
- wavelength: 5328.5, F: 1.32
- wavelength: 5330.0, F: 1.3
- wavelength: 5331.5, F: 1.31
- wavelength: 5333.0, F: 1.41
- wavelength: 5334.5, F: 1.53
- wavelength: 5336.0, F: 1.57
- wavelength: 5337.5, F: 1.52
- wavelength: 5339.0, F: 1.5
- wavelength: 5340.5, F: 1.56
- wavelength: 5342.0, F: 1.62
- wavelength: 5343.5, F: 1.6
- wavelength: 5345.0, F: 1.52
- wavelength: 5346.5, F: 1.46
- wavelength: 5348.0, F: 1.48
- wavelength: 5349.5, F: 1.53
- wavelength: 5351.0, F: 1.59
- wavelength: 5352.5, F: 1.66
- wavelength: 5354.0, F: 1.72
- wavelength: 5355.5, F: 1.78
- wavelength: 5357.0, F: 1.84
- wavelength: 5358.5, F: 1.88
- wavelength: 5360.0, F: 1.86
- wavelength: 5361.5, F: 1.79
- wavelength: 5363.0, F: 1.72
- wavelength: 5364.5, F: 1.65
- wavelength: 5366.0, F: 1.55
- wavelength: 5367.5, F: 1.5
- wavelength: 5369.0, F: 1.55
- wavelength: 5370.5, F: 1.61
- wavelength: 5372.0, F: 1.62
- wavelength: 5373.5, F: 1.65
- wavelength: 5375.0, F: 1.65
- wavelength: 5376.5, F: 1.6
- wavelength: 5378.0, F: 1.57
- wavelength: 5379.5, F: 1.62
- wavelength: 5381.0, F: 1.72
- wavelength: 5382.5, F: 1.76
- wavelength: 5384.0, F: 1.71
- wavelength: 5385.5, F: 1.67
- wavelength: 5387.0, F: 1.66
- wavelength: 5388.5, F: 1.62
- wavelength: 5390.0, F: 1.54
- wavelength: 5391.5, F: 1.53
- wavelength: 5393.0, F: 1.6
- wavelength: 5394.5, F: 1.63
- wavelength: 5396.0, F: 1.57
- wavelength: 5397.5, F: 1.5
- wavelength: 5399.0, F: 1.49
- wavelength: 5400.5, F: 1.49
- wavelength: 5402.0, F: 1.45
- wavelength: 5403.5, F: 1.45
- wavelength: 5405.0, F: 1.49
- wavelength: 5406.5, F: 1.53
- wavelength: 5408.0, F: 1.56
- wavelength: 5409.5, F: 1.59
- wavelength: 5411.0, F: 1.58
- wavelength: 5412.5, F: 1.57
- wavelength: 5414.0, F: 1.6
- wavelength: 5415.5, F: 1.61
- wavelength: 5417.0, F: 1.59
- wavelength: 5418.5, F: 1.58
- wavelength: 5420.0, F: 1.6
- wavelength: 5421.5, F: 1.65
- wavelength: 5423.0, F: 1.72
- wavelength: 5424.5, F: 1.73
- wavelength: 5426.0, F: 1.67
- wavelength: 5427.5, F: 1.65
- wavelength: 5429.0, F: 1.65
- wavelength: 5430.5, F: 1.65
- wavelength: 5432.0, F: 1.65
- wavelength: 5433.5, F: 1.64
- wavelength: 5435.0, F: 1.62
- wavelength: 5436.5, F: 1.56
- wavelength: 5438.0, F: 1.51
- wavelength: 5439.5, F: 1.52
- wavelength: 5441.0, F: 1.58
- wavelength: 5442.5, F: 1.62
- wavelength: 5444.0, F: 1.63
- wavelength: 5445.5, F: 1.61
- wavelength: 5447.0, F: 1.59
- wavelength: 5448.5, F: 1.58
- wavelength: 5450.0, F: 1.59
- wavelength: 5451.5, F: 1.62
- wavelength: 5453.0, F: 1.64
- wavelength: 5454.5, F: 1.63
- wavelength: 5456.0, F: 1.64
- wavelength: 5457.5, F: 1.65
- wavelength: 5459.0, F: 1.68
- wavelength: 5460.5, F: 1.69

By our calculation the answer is 0.163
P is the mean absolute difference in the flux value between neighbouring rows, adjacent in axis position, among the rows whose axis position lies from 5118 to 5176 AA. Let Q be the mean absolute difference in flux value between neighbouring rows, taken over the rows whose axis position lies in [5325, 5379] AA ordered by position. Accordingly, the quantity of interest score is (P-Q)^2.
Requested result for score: 0.0006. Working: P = 0.027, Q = 0.052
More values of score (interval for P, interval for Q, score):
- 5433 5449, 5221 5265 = 0.0000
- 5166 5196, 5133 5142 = 0.0007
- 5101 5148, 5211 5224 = 0.0003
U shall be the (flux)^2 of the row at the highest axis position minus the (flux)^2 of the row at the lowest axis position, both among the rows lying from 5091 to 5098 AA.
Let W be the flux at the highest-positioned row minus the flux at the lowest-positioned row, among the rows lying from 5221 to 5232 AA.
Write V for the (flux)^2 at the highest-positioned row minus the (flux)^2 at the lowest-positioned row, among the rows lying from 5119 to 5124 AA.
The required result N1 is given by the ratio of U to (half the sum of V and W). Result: 0.0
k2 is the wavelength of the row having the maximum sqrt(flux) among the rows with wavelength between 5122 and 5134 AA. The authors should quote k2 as 5129.0 AA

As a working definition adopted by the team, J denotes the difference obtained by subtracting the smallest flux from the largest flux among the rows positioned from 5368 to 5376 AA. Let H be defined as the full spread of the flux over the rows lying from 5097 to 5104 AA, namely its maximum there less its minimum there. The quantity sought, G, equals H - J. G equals 0.03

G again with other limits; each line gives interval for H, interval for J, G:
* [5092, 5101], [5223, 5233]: -0.12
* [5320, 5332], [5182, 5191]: 0.17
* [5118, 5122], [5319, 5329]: -0.22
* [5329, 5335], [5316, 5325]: 0.11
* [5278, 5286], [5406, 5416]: 0.07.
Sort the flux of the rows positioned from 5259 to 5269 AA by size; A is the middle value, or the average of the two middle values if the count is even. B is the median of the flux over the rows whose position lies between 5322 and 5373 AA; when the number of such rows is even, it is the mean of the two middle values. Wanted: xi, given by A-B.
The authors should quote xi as -0.14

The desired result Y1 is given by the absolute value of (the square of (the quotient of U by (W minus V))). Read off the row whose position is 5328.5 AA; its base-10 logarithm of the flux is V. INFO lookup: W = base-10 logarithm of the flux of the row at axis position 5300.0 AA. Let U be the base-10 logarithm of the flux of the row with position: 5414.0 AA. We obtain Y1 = 4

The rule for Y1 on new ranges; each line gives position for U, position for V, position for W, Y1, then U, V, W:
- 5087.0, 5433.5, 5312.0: 80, 0.185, 0.215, 0.24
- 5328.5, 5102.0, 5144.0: 63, 0.121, 0.161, 0.15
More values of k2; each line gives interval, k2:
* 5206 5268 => 5244.5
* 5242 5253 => 5244.5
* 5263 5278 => 5277.5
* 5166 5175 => 5166.5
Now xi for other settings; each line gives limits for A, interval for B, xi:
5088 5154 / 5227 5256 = -0.22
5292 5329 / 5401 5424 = 0.03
